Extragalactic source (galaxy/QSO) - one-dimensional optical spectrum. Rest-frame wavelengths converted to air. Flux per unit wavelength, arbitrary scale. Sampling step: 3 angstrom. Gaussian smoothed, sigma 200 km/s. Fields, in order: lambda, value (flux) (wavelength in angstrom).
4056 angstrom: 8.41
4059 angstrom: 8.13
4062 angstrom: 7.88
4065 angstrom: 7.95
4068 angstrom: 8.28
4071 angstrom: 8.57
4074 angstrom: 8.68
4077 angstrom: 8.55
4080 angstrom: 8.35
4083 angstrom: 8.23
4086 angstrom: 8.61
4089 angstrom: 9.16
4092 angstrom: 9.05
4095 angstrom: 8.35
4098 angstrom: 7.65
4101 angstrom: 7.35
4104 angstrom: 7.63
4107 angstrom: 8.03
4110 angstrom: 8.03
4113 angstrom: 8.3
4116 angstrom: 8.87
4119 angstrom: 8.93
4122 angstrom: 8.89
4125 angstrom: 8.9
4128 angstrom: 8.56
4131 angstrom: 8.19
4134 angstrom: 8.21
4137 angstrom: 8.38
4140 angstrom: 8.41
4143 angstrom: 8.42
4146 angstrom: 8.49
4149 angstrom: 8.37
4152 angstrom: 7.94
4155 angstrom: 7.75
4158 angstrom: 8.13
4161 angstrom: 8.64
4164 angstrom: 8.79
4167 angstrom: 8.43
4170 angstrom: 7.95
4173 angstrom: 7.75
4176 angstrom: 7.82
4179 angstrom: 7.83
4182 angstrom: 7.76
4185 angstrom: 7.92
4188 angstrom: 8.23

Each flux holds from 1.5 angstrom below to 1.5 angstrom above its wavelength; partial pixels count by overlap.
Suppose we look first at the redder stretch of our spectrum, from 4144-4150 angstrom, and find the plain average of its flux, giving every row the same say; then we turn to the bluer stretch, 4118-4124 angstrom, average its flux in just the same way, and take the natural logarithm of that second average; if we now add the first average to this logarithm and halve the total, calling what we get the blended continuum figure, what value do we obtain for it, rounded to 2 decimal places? 5.31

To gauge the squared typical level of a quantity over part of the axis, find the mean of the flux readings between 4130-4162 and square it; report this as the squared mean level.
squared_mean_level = 68.3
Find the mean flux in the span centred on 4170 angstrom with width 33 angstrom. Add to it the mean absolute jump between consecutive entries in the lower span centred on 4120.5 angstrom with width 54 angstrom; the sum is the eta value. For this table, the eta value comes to 8.28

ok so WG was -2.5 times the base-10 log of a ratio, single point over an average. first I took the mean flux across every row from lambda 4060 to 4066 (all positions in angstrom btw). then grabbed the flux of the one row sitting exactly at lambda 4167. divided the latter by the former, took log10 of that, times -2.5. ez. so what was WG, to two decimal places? -0.07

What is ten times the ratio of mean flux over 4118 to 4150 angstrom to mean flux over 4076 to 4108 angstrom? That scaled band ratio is 10.3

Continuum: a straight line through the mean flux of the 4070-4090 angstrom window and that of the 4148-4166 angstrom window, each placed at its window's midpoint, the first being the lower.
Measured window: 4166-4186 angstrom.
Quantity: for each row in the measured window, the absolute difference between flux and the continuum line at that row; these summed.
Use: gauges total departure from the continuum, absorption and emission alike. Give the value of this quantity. 2.3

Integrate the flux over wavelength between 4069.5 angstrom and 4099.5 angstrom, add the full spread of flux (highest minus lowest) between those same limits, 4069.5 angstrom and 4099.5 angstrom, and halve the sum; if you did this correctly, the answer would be 129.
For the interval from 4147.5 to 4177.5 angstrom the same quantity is 123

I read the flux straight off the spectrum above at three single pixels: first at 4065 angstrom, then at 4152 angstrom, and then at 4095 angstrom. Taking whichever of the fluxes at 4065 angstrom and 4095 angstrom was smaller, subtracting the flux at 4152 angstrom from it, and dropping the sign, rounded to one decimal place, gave 0.0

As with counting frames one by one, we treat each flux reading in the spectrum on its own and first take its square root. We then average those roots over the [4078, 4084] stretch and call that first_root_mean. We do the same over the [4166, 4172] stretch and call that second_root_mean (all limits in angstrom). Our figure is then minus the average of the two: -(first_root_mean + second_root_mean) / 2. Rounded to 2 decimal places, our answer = -2.87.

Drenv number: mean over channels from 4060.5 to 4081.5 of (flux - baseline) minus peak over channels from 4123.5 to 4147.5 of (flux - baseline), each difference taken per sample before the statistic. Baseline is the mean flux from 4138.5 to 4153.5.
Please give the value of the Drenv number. -0.58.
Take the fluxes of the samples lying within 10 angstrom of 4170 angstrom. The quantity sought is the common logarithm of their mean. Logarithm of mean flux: 0.912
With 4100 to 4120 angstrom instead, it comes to 0.912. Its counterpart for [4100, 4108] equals 0.885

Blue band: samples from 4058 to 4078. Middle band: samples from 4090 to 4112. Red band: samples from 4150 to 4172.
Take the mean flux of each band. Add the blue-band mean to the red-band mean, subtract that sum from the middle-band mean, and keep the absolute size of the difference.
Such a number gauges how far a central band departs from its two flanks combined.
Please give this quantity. 8.5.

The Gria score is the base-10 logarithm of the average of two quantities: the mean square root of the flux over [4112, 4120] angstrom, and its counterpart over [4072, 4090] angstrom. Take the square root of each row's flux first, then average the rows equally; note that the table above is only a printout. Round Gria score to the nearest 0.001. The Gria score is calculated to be 0.468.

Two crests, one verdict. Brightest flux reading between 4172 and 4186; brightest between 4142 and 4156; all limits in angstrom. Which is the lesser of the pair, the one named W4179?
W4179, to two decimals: 7.92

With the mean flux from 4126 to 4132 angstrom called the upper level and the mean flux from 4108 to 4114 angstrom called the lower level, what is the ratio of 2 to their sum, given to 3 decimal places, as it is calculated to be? 0.121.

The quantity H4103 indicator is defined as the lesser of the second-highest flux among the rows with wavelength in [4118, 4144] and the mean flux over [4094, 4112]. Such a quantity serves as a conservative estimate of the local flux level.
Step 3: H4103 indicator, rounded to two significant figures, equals 7.8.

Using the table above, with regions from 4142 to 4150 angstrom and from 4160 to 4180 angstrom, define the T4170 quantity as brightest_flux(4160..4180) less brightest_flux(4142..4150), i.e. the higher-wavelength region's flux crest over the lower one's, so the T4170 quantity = 0.30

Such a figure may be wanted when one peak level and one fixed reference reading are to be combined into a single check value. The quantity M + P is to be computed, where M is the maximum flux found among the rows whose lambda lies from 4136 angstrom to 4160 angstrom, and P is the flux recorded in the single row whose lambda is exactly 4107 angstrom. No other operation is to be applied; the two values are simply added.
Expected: 16.5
